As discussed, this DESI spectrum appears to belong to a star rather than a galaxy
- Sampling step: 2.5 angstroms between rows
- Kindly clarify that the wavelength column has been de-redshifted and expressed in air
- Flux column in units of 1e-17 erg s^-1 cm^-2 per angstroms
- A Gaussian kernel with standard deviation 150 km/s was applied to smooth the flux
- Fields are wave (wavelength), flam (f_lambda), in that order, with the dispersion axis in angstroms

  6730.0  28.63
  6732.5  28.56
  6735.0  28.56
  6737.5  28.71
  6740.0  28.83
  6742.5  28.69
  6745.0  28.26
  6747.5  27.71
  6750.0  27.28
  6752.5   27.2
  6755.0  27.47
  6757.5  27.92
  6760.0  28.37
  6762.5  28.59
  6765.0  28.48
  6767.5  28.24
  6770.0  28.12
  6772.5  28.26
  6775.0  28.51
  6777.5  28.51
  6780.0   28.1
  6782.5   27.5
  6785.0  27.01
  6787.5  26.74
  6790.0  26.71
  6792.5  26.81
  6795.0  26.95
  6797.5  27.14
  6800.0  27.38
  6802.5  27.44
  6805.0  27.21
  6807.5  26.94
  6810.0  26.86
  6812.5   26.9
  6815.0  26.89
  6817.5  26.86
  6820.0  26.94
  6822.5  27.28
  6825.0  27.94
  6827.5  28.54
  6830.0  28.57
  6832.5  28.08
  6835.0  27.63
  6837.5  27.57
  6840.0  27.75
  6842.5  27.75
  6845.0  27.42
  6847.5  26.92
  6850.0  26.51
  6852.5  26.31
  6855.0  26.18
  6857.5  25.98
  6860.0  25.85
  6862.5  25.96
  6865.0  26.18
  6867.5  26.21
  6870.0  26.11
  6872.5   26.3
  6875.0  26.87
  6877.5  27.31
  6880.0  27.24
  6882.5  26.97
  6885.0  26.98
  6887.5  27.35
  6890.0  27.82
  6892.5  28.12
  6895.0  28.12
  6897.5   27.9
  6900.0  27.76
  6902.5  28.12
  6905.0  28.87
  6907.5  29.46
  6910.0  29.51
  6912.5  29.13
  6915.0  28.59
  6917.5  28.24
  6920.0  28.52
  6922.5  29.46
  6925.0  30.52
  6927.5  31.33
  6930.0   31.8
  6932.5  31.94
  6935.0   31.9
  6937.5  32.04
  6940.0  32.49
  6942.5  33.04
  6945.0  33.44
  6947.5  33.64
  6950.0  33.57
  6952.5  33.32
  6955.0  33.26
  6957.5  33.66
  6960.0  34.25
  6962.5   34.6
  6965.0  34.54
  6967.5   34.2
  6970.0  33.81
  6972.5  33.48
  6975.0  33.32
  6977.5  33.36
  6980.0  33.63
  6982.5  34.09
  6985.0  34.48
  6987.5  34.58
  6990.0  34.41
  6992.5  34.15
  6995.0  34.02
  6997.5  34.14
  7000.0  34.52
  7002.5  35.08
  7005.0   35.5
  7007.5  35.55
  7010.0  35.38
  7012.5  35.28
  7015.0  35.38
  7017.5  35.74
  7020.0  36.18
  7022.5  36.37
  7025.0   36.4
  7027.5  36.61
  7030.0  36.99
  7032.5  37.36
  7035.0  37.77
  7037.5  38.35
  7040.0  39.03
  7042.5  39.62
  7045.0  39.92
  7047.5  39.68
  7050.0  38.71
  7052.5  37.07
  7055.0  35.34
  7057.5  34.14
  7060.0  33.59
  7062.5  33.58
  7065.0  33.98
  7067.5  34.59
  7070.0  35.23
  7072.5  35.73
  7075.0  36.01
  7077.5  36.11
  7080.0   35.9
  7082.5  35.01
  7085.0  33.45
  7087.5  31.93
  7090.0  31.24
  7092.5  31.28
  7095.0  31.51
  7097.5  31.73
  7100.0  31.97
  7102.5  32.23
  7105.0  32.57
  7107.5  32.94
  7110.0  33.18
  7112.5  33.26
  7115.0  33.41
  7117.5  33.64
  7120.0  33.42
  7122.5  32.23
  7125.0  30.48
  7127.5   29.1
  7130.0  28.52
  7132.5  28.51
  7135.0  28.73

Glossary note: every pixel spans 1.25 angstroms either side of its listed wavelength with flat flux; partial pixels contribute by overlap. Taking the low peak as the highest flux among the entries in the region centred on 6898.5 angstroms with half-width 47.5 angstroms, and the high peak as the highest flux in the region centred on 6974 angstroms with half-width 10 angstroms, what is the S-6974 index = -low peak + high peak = 1.1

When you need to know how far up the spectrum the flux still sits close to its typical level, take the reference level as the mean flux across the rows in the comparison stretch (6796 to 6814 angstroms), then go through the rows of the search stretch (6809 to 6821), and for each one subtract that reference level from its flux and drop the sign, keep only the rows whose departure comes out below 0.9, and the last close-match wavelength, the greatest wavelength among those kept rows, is 6820.0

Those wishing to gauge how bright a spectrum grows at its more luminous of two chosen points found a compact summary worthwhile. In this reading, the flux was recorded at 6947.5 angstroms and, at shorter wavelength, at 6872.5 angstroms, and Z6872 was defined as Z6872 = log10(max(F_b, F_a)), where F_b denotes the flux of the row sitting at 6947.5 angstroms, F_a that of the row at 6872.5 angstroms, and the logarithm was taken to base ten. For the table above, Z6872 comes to 1.53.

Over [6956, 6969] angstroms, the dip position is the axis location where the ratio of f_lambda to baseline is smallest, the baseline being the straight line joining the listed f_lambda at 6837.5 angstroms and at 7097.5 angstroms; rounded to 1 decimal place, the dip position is 6957.5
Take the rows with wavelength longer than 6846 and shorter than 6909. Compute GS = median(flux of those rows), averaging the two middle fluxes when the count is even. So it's 27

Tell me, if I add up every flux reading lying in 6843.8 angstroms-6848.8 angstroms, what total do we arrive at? 54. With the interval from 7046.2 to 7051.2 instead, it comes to 78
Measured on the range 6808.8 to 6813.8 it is 54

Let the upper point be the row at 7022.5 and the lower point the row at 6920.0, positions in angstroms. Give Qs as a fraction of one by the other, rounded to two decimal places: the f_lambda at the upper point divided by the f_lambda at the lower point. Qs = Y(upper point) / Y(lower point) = 1.28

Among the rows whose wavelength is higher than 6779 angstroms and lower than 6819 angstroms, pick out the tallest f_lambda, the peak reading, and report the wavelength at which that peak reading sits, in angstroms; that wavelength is 6780.0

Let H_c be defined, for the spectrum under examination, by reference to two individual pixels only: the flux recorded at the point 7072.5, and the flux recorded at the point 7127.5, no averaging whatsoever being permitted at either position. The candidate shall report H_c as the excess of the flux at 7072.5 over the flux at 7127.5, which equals 6.6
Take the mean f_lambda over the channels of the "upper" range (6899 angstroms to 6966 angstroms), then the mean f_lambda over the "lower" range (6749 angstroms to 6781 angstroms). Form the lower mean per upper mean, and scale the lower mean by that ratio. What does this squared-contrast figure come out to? 25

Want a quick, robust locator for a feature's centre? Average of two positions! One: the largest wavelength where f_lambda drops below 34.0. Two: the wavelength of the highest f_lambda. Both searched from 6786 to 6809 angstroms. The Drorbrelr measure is 6805.0 angstroms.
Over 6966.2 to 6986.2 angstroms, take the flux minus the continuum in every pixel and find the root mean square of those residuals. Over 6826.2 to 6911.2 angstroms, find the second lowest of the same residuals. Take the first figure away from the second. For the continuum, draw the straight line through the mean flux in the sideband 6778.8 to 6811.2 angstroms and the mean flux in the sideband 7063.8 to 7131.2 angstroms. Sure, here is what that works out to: -5.7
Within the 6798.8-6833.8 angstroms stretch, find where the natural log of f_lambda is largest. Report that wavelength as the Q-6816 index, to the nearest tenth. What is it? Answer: 6830.0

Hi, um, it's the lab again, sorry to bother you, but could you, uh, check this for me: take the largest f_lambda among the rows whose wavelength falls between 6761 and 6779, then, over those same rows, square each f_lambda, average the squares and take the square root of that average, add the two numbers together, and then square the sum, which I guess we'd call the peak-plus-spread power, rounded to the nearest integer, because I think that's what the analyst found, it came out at 3246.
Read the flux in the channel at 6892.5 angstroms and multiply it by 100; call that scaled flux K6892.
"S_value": 2812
